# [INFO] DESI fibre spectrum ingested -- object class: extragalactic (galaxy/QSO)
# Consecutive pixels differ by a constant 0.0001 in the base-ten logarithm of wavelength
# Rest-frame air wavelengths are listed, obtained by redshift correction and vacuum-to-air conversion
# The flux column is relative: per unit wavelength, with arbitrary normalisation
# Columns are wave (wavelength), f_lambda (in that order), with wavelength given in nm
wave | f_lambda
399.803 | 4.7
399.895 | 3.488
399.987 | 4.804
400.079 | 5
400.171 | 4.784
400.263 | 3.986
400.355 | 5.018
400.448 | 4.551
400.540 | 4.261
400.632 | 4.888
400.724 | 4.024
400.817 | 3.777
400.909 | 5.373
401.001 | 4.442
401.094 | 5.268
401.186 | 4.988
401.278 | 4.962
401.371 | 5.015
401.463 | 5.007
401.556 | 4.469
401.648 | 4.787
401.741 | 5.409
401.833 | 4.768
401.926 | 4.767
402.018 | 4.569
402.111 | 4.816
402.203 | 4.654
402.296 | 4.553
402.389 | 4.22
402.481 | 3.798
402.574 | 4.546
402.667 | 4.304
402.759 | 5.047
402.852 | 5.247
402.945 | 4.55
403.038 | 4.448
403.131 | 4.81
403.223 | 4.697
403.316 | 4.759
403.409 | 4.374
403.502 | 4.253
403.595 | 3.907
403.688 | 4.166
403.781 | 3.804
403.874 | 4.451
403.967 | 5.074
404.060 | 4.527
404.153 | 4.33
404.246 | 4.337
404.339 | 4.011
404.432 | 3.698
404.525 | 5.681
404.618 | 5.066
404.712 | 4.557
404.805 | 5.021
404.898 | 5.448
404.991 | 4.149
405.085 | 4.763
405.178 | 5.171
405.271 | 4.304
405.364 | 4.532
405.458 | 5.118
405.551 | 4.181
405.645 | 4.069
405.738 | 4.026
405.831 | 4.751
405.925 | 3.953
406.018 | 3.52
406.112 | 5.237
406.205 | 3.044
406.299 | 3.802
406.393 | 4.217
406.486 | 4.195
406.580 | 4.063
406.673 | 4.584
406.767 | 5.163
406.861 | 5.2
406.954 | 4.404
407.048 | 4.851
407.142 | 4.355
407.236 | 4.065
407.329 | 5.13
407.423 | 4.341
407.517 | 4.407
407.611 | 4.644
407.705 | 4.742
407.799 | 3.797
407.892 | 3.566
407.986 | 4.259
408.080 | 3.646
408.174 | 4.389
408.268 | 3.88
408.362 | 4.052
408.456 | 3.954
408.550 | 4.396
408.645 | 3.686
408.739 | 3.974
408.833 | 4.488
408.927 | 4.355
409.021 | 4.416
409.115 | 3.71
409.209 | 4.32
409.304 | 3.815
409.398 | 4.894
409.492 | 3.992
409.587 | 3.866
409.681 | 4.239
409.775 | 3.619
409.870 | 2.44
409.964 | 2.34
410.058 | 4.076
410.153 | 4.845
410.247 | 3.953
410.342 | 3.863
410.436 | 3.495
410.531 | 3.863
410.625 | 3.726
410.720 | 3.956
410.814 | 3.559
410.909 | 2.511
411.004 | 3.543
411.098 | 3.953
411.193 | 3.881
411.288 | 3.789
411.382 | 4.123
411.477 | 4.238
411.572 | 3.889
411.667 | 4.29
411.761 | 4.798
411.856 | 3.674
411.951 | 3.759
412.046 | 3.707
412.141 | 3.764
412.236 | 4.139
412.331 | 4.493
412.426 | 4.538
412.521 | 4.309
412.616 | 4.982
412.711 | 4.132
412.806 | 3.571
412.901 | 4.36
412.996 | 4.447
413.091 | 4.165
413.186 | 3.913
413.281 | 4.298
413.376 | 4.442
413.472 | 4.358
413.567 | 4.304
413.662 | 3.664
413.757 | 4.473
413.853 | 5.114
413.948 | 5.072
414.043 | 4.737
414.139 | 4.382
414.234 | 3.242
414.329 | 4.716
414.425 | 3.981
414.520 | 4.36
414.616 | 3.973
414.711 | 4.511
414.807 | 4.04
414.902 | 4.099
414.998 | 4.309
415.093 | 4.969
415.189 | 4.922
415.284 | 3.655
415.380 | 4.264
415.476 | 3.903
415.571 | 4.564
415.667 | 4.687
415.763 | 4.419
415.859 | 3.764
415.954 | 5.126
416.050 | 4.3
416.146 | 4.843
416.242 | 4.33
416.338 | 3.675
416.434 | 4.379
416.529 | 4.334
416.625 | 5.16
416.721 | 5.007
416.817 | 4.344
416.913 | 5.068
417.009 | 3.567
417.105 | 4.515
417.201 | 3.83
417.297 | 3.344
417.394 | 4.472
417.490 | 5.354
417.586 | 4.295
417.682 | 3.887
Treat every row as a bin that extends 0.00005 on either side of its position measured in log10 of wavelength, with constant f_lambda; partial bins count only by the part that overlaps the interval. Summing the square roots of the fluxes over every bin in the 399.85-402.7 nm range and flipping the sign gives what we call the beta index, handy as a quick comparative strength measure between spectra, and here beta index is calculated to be -67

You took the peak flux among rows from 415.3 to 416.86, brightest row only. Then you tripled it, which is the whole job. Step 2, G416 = 15.5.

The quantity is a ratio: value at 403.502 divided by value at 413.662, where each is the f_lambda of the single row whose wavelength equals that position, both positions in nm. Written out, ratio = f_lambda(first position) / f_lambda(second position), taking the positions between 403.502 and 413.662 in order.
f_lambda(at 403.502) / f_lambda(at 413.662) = 1.2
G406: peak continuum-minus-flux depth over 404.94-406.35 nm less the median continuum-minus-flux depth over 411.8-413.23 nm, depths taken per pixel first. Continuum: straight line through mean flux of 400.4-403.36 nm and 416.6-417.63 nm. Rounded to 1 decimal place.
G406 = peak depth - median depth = 1.2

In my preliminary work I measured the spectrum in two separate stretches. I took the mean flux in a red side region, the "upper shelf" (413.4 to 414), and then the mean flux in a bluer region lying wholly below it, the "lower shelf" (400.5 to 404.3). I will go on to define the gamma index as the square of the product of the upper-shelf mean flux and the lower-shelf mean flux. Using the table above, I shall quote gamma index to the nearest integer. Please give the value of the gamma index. 427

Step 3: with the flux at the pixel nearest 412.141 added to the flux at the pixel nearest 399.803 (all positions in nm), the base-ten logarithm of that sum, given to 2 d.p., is 0.93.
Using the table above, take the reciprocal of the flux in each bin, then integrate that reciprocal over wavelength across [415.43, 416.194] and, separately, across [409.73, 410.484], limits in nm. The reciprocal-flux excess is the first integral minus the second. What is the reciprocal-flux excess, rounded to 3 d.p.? -0.049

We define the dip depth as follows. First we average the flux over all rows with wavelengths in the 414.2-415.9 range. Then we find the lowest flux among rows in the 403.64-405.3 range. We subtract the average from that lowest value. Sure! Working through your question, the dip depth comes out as -0.55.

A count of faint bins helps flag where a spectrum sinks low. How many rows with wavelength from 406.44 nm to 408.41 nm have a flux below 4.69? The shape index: 16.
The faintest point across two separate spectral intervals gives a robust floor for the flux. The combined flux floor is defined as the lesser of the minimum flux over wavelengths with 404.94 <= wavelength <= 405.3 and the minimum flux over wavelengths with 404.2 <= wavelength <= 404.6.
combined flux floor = 3.70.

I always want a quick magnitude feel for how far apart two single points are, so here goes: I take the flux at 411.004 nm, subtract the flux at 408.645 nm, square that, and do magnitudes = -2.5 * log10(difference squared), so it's 4.2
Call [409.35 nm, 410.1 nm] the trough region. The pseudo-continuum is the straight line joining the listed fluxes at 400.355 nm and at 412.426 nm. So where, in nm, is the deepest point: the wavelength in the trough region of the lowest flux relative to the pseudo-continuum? 409.964 nm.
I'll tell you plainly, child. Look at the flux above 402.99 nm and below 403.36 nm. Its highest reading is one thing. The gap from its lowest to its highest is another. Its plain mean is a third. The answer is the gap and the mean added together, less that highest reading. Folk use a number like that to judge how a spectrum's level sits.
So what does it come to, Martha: 0.23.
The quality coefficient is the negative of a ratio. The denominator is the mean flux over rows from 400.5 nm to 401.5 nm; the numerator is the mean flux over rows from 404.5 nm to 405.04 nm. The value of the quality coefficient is -1.05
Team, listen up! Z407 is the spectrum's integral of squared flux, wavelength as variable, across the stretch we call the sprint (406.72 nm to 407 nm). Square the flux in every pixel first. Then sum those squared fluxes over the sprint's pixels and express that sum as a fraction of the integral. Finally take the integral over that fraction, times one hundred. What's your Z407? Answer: 64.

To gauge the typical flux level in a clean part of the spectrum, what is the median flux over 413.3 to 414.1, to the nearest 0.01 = 4.46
